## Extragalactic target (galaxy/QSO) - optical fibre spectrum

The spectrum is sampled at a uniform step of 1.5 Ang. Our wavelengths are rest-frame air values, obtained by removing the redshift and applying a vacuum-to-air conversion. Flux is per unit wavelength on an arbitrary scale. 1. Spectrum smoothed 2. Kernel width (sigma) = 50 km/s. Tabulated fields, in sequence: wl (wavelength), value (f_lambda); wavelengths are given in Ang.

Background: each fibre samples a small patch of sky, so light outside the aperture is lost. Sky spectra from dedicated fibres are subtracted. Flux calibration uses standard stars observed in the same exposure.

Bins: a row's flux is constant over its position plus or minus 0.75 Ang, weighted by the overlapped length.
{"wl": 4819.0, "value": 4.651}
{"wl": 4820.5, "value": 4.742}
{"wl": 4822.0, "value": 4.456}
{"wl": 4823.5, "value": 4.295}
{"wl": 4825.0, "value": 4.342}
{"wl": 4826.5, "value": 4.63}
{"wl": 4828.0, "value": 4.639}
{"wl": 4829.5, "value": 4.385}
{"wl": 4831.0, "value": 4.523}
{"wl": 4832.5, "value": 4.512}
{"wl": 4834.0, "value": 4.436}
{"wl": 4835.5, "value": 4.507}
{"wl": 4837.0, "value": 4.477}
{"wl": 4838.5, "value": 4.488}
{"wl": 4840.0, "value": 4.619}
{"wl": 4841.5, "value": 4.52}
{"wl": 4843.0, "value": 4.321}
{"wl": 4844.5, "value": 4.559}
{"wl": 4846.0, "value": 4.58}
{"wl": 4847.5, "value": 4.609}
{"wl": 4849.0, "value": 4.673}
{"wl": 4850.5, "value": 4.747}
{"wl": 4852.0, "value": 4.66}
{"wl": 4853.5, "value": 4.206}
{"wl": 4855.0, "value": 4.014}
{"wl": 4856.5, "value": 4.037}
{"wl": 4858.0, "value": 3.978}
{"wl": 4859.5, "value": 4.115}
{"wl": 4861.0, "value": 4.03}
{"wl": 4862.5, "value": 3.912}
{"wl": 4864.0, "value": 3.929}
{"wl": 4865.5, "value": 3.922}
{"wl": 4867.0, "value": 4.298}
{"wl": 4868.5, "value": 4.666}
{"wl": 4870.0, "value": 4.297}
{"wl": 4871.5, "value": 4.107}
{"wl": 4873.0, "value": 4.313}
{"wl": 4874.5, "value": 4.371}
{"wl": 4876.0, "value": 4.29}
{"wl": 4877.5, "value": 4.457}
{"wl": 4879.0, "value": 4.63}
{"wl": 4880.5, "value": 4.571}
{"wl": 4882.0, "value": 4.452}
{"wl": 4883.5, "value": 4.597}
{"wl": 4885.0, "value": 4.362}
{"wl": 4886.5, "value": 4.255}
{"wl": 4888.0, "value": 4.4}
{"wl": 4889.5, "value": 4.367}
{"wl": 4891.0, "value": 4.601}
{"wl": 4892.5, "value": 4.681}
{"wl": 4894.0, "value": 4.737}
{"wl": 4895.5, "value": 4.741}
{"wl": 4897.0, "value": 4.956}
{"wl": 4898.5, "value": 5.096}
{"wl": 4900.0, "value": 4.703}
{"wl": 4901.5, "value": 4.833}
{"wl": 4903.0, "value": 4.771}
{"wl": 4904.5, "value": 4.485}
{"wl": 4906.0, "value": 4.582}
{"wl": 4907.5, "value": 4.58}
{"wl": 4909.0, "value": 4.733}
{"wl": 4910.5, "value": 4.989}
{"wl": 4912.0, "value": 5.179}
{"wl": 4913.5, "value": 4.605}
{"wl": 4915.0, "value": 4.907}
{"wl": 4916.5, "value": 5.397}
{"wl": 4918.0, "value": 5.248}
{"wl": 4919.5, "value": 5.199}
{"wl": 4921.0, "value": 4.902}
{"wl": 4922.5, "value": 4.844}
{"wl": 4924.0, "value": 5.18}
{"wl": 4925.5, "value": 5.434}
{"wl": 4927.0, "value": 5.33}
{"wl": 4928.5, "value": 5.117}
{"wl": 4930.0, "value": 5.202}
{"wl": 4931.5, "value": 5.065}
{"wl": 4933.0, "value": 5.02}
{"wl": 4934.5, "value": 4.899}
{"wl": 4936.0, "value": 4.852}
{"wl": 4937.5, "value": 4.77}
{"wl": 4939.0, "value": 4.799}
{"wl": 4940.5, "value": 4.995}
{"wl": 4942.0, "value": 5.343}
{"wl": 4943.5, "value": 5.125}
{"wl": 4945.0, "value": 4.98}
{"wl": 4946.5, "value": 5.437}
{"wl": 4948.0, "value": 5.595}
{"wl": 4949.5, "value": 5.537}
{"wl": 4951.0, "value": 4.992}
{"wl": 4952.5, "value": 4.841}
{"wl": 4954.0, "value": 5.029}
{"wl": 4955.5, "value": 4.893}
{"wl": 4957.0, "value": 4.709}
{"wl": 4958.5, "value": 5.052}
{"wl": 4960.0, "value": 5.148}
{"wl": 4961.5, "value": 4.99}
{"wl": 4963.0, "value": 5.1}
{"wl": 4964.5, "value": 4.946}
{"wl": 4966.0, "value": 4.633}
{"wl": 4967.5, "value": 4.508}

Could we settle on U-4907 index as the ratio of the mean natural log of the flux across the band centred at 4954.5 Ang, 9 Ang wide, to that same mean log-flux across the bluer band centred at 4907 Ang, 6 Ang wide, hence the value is 1.04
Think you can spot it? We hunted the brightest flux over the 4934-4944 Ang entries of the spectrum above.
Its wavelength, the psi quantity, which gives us 4942.0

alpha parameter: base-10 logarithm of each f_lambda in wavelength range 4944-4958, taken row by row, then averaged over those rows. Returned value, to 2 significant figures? 0.71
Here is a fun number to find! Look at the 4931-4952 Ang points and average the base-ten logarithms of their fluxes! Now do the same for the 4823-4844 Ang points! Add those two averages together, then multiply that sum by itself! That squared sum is 1.84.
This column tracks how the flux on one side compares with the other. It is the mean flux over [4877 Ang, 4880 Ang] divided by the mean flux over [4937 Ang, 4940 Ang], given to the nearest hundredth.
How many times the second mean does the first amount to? 0.95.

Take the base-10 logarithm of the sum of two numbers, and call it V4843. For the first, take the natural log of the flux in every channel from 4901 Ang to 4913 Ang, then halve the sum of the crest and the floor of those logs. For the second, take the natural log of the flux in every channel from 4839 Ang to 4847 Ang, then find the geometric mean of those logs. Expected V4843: 0.489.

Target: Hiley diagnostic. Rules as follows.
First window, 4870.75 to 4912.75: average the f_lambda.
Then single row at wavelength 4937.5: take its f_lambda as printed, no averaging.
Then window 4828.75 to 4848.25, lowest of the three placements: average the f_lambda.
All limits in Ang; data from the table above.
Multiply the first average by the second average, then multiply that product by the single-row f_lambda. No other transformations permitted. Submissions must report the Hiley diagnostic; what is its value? 99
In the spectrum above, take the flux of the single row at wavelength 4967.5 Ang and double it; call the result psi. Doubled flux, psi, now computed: 9.0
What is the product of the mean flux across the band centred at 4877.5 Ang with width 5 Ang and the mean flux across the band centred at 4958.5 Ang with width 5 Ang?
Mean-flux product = 22.2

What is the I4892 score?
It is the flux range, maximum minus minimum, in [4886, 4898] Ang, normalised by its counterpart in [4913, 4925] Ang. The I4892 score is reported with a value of 0.89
